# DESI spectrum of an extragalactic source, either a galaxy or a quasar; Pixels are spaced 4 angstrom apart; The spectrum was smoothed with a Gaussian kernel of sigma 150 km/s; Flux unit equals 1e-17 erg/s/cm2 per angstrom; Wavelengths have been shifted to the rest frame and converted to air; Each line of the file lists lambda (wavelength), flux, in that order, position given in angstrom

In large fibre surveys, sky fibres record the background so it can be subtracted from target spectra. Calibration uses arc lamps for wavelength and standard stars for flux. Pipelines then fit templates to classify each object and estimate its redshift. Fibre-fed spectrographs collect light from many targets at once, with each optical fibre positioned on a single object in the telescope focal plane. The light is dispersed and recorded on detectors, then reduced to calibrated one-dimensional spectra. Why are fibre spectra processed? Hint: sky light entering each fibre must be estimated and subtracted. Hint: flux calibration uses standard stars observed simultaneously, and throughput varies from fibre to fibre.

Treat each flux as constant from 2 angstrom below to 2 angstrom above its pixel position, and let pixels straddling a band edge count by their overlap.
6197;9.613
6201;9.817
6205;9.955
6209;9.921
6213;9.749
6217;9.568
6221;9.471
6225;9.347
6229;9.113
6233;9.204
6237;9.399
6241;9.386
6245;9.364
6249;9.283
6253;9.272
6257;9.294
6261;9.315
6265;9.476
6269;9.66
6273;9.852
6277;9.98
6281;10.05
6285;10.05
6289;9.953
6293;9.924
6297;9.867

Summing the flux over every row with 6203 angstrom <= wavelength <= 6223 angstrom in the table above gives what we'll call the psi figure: 49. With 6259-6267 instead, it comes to 19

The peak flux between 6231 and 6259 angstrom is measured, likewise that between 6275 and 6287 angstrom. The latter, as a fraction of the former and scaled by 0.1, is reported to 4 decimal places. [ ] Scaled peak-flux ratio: 0.1069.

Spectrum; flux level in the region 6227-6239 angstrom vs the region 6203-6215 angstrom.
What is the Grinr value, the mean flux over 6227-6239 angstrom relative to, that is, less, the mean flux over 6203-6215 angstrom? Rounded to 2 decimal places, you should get -0.64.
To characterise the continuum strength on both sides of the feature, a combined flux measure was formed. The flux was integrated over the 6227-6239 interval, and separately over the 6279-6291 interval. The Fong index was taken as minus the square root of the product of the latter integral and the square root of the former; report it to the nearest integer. -36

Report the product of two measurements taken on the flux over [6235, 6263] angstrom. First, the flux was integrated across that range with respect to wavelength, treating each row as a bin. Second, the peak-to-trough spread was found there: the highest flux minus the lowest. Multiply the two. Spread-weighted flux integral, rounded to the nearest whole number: 33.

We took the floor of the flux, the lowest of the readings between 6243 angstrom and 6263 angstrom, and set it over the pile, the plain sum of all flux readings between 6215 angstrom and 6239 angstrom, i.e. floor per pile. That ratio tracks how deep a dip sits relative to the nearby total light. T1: 0.17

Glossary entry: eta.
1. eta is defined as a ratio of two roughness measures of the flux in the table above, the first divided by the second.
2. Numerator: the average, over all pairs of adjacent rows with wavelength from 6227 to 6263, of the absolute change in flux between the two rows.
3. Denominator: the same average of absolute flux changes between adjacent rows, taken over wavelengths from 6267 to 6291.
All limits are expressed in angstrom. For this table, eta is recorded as 0.59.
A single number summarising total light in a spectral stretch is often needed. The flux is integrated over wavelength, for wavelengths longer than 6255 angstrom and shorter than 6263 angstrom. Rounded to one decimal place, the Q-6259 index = 74.4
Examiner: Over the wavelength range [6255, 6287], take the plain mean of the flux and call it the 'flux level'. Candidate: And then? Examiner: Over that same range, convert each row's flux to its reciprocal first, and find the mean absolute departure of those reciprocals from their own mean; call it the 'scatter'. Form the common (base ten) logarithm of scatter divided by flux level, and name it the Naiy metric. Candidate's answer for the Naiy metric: -3.5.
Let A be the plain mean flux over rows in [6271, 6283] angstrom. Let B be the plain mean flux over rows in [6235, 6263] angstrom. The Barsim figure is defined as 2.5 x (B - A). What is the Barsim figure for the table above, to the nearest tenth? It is -1.6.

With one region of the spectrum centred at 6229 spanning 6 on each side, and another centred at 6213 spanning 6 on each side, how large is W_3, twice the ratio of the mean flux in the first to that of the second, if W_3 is 1.89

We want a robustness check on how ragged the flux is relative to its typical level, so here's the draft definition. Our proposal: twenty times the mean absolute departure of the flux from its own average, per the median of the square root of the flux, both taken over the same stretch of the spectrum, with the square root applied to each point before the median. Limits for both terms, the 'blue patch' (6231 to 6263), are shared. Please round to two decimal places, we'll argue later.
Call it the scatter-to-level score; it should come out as 0.34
